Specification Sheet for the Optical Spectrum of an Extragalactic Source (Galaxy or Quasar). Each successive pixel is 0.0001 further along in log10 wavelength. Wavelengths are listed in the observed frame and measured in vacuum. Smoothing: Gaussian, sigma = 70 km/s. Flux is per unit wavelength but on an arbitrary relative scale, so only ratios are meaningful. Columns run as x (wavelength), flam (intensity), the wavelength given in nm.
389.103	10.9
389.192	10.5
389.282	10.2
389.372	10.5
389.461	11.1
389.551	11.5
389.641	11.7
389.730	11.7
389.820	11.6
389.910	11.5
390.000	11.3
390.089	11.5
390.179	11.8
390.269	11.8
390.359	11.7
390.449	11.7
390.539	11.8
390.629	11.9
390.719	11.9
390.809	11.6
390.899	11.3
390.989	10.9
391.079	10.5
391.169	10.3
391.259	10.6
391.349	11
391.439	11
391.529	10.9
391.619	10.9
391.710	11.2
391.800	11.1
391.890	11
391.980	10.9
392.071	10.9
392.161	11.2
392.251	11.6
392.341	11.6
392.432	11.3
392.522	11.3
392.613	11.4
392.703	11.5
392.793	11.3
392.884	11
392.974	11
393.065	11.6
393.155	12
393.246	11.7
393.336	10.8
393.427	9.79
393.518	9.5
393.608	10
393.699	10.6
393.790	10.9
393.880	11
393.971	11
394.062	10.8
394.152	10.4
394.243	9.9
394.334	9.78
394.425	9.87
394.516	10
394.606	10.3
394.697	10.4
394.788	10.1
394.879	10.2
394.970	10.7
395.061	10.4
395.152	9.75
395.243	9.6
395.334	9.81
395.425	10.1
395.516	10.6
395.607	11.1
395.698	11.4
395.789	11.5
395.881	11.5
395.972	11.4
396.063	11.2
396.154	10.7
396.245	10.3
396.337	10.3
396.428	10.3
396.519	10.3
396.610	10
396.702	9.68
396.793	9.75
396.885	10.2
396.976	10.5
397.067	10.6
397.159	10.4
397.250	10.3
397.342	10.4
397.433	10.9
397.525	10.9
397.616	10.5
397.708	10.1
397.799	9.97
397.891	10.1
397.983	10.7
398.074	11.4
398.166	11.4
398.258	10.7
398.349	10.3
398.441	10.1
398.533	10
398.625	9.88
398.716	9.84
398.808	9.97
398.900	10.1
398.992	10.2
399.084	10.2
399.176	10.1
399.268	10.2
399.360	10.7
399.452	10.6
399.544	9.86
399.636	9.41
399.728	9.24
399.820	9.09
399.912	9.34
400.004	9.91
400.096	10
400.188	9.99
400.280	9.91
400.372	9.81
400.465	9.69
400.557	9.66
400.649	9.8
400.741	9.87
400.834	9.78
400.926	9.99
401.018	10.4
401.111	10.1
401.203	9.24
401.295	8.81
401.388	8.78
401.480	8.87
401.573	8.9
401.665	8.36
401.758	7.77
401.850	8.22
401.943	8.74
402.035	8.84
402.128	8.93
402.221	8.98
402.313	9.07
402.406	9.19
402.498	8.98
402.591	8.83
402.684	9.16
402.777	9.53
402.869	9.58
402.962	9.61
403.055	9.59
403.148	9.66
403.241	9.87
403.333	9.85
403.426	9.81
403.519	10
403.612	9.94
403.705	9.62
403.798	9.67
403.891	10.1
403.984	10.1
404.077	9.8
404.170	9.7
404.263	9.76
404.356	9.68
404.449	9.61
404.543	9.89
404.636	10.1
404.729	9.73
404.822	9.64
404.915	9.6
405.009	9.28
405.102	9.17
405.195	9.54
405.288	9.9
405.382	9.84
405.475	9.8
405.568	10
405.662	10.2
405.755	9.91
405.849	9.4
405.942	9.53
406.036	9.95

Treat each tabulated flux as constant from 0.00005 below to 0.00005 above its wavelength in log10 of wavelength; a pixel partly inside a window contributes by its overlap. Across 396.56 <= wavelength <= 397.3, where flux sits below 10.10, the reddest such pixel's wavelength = 396.793 nm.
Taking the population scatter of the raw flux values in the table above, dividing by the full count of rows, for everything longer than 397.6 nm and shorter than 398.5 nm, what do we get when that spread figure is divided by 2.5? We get 0.20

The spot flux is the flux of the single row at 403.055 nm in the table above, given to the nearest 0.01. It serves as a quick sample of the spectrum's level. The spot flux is 9.59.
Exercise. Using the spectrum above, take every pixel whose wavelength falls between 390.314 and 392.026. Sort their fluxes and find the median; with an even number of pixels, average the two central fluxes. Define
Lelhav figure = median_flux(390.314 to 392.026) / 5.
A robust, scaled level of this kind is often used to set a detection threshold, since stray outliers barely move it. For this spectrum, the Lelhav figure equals 2.20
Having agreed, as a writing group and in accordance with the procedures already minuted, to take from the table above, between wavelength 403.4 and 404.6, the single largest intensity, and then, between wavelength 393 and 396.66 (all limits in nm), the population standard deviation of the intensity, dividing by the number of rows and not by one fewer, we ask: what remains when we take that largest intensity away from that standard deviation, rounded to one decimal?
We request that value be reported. -9.5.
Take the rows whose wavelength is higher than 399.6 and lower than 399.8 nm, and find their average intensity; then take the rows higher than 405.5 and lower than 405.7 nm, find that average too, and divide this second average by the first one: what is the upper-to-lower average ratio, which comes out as 1.08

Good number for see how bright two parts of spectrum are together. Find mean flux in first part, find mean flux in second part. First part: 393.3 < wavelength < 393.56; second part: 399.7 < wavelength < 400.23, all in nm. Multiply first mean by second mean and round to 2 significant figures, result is 96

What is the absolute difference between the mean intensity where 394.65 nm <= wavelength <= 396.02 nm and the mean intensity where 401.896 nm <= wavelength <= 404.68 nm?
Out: 1.0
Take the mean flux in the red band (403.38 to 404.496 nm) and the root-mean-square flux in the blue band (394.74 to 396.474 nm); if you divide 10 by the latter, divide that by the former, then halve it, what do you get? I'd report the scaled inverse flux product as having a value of 0.048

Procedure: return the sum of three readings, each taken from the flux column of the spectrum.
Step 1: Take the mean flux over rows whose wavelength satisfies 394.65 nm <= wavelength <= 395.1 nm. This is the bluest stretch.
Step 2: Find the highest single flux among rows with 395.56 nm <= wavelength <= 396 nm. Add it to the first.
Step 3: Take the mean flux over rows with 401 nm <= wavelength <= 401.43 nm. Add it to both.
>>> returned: 31.3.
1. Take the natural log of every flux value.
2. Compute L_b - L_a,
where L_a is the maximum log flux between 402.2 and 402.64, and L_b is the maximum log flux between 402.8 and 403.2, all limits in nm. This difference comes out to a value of 0.05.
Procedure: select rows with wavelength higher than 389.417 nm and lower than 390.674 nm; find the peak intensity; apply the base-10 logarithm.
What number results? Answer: 1.08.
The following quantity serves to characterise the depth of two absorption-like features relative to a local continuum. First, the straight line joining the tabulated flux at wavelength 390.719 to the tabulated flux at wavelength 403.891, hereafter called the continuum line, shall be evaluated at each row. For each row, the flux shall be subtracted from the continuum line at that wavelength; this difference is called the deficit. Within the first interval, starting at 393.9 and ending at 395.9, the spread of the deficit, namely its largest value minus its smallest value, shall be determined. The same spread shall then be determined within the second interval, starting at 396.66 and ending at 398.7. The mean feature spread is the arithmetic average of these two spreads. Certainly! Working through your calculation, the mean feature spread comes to 1.95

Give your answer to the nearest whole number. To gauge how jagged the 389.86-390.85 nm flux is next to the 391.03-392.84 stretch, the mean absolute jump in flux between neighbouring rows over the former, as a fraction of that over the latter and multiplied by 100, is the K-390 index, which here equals 82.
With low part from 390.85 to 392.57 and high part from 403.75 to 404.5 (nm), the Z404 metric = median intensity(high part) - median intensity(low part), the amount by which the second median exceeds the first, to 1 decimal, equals -1.3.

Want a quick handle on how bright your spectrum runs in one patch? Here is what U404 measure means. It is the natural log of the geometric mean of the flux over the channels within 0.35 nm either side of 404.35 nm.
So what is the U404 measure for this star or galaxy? 2.28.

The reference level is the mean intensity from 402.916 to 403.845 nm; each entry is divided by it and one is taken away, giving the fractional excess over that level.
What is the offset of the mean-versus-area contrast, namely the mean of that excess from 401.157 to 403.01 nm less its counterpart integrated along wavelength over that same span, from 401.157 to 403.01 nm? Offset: 0.073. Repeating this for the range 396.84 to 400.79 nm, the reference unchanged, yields -0.120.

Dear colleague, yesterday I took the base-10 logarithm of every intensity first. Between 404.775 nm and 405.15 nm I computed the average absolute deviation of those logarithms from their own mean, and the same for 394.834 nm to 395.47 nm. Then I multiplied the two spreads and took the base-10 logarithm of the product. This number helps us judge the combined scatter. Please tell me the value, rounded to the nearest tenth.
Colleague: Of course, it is -3.9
